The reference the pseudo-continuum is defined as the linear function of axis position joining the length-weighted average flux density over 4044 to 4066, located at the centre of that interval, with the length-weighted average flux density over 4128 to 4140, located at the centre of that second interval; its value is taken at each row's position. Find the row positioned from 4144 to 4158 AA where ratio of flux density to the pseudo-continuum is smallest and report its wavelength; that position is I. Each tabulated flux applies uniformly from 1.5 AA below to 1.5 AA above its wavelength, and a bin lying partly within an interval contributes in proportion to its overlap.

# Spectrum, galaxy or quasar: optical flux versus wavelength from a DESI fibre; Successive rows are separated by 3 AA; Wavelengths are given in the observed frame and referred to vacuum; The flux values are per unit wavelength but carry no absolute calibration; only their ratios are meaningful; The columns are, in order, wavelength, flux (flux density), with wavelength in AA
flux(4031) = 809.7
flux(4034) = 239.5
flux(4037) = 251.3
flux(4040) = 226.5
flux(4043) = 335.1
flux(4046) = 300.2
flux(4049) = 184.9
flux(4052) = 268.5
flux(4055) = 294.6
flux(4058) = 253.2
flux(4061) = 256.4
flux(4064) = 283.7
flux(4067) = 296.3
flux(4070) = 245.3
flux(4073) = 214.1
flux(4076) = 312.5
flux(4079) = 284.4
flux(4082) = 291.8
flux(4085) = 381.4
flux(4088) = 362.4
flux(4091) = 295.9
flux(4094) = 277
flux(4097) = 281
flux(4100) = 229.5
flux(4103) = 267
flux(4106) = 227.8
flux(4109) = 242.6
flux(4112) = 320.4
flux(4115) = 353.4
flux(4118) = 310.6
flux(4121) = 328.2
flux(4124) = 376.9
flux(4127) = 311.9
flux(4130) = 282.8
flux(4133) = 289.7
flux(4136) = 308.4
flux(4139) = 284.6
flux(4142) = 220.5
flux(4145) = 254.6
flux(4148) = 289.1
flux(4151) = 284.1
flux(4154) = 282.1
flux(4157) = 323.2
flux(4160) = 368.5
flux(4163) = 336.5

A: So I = 4145 AA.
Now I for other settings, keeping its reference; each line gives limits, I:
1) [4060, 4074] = 4073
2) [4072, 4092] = 4073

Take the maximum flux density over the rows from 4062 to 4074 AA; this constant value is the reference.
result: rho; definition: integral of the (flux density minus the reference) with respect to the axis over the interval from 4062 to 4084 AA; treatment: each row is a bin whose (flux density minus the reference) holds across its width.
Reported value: -415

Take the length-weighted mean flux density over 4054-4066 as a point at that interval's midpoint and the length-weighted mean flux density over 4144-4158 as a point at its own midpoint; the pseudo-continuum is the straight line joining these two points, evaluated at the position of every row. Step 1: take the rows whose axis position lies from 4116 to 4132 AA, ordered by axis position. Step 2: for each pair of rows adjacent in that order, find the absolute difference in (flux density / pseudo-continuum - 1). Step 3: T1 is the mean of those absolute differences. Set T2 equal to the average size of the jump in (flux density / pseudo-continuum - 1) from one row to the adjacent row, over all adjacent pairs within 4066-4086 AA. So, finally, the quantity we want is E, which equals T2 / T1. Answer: 1.31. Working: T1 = 0.142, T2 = 0.19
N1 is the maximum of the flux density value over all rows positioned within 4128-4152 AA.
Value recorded 308.4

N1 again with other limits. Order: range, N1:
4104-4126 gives 376.9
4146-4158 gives 323.2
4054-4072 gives 296.3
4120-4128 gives 376.9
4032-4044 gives 335.1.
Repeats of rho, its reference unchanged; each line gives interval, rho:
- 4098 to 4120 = -360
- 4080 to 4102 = 114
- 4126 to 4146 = -352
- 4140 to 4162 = -142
